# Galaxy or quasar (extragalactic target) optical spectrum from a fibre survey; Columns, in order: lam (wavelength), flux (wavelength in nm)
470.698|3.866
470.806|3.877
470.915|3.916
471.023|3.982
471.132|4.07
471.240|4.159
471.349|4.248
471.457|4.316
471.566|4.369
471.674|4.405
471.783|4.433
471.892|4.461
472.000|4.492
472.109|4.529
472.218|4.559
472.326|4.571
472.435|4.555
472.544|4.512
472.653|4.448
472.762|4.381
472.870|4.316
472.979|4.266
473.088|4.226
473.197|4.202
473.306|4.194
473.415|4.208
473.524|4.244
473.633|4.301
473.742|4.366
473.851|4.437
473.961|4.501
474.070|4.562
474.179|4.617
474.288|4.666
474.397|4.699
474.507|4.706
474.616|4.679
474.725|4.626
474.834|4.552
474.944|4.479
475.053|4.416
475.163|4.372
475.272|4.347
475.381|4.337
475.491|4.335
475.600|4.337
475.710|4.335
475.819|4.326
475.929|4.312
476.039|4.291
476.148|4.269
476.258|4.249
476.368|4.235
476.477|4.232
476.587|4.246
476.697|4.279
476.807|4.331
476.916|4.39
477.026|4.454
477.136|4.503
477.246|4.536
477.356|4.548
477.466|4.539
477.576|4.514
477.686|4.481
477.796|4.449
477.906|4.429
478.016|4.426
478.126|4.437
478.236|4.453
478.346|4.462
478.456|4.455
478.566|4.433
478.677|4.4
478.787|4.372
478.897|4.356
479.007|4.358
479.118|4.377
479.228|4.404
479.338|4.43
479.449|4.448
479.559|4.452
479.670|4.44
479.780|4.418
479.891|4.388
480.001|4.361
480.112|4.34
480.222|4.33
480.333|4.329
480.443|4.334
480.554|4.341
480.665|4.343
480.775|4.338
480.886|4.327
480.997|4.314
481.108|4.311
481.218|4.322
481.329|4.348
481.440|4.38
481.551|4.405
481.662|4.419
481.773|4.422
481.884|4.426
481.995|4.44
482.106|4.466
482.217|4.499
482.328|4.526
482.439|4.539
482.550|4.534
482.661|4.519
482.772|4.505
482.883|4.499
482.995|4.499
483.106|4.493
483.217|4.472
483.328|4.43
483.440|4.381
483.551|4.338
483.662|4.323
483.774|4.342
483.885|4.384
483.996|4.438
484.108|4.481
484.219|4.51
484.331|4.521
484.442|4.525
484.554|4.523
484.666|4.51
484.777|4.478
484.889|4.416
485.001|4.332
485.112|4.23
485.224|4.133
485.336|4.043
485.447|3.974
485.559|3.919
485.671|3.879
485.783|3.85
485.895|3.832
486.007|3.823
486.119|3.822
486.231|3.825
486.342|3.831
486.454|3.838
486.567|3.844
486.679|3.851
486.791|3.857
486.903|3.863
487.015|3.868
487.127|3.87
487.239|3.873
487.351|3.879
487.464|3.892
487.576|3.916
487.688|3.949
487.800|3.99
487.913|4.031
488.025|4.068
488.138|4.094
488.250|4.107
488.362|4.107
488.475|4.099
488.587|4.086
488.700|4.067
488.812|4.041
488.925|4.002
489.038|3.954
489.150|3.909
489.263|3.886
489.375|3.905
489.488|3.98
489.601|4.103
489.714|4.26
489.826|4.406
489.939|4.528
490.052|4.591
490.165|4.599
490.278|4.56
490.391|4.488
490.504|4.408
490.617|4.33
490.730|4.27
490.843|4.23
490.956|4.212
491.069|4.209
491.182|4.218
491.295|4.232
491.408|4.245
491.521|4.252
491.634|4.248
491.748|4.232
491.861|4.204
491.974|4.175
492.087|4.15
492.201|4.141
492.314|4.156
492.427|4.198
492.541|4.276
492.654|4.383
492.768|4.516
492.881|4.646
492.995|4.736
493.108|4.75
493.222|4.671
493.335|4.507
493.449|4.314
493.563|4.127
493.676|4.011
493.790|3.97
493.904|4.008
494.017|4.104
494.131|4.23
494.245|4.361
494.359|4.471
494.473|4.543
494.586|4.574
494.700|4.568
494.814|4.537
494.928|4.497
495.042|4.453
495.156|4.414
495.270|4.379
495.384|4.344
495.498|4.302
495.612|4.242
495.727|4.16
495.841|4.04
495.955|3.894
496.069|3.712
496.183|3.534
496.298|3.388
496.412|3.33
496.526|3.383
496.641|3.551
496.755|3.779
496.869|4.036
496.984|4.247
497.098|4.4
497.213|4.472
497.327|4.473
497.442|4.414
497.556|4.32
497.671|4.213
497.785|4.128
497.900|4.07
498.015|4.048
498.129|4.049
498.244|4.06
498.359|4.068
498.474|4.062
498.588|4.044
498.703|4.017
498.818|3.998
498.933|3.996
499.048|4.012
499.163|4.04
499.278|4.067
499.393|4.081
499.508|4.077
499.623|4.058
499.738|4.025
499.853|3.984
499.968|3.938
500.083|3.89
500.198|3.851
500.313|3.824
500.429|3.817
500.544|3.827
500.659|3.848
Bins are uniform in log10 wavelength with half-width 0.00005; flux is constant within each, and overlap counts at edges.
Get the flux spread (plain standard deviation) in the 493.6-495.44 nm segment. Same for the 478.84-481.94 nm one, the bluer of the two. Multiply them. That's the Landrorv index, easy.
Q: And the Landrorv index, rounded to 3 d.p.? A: 0.009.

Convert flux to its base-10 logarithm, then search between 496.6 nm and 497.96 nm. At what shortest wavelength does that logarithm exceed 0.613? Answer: 496.984 nm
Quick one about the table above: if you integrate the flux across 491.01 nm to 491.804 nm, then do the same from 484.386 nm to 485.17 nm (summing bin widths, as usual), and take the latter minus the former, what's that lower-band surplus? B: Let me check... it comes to 0.11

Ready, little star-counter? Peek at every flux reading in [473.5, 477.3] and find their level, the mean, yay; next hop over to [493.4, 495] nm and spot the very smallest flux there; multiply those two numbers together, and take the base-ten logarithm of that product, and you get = 1.24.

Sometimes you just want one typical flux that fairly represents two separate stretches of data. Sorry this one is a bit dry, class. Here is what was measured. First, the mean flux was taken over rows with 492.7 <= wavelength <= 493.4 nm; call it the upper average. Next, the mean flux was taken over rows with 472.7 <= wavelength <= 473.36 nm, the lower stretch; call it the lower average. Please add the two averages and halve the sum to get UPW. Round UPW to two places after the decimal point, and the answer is 4.45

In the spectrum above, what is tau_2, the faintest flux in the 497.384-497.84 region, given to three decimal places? 4.128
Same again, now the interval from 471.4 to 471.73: 4.316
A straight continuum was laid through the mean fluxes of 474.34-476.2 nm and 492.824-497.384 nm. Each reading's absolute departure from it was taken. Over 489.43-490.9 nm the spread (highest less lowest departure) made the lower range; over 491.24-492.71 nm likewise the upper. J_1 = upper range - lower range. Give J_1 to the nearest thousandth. -0.182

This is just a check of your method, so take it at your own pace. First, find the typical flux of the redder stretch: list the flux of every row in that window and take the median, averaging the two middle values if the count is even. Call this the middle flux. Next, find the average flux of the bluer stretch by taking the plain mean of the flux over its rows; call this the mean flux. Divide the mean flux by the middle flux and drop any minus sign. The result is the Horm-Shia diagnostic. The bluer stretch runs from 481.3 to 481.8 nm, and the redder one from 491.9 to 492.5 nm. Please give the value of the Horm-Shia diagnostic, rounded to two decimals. 1.06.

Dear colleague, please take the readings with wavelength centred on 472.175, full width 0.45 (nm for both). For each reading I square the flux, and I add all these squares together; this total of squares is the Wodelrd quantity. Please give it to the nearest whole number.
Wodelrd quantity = 82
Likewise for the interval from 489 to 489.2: 31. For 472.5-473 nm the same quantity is 96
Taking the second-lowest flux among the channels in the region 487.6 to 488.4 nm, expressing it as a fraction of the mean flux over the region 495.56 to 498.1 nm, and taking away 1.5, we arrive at -0.50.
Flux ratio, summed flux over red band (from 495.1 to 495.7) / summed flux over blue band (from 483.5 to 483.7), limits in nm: 2.5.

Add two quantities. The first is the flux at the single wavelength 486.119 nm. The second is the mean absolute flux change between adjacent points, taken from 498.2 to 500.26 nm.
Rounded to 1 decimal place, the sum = 3.8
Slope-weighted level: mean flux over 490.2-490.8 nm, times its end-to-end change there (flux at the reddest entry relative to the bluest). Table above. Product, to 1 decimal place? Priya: -1.3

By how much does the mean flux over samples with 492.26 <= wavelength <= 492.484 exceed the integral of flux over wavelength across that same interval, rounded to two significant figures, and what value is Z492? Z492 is 3.2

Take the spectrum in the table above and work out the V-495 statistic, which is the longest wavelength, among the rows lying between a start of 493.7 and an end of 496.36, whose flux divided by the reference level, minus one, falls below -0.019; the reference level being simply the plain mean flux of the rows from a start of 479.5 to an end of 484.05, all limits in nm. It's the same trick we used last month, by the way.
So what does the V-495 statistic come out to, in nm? 496.298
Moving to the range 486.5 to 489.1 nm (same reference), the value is 489.038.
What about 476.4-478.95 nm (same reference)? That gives 476.697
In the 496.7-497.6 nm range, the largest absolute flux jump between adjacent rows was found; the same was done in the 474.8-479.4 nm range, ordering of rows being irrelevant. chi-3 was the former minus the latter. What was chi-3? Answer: 0.18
